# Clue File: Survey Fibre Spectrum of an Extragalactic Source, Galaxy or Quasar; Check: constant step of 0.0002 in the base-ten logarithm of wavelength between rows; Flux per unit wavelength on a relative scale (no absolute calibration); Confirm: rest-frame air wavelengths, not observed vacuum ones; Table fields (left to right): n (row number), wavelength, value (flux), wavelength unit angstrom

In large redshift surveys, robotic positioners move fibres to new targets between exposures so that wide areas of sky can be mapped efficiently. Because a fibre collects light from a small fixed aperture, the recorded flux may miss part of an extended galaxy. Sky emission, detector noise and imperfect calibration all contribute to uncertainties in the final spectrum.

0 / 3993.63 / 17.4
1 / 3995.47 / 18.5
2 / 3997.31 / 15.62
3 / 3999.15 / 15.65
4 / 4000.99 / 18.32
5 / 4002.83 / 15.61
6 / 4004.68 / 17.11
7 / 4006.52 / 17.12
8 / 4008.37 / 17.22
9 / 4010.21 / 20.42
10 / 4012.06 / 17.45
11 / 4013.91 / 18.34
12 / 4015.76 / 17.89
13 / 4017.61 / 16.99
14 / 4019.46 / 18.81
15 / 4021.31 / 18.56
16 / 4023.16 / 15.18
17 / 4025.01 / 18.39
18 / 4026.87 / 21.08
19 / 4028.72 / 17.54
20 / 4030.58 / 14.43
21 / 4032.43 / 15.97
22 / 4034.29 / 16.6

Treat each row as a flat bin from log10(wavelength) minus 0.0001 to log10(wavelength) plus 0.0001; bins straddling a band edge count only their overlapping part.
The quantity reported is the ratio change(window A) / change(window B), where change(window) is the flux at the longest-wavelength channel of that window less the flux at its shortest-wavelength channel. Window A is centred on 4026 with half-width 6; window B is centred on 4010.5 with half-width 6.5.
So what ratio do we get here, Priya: -5.3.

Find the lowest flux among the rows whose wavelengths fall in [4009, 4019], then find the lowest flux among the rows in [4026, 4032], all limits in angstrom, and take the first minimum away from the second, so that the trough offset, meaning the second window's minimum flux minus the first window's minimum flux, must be -2.6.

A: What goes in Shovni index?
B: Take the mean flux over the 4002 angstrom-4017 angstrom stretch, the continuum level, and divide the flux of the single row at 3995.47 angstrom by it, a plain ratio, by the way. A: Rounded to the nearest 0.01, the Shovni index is 1.05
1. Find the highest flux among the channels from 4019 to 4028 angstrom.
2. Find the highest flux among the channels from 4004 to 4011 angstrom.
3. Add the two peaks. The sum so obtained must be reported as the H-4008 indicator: 41.50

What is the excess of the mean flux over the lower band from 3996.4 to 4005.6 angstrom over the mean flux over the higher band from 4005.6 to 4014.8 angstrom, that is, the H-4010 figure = -1.6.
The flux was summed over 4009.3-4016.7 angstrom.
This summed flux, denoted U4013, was 74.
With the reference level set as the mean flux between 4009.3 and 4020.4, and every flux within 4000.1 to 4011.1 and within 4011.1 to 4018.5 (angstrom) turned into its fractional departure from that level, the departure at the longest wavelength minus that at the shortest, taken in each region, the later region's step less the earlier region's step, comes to -0.14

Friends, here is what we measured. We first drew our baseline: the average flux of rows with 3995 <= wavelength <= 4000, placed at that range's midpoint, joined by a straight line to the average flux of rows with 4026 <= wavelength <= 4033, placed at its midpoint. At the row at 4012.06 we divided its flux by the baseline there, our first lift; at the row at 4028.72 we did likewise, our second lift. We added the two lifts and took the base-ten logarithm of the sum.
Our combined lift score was 0.312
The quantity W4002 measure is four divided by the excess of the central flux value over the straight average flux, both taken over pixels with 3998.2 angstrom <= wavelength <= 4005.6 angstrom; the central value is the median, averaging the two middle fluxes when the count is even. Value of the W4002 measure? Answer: -14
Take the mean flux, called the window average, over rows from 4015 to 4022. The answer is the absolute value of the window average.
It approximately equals 18.1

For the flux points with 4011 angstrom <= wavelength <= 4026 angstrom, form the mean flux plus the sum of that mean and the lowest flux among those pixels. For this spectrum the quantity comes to 50.6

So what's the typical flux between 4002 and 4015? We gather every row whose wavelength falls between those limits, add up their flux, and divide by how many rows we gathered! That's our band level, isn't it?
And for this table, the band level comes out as 17.6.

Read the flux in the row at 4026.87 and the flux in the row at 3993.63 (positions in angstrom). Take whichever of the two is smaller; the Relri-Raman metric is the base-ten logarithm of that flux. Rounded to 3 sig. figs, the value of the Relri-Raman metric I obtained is 1.24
